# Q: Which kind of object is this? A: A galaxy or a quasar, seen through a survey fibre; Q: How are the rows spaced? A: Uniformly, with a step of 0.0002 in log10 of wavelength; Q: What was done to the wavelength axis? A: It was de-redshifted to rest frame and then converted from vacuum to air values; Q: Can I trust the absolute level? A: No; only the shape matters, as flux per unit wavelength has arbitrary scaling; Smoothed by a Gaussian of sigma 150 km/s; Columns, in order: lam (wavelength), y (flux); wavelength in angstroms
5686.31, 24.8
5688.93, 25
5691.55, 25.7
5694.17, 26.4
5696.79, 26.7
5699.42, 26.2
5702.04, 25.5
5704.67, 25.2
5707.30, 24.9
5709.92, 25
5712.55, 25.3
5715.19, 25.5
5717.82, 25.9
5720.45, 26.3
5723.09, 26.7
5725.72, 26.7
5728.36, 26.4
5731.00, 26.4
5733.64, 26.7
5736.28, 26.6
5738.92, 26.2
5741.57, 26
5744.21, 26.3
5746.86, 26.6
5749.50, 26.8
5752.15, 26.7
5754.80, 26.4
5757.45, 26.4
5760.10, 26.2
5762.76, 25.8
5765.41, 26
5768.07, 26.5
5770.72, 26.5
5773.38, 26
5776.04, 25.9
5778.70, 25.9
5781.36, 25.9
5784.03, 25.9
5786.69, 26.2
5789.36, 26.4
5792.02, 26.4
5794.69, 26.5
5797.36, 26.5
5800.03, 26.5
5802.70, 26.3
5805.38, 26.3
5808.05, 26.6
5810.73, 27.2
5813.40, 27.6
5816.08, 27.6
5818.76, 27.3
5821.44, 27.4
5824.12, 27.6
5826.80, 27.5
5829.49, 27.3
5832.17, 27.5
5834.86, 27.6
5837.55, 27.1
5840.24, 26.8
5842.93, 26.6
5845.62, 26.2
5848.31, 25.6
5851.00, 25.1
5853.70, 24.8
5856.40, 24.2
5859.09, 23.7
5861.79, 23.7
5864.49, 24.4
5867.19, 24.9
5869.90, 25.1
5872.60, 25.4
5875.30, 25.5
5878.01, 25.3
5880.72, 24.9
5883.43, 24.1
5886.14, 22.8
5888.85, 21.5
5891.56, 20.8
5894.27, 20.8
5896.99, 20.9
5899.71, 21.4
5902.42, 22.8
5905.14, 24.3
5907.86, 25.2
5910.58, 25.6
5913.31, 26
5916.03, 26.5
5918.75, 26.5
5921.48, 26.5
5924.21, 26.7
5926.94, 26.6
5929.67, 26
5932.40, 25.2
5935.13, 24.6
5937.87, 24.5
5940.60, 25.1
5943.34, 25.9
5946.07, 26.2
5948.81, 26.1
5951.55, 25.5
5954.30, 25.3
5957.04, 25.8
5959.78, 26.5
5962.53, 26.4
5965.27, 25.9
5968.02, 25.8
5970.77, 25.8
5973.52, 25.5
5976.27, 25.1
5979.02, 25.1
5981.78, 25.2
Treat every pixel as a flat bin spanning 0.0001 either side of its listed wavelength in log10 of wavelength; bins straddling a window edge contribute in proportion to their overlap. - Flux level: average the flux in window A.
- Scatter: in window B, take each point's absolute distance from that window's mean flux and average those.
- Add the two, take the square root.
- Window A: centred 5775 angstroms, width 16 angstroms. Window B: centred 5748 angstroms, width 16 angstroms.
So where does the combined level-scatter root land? 5.13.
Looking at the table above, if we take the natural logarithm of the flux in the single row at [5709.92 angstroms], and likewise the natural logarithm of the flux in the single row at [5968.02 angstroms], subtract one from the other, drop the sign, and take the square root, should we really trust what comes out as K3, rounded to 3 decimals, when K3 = 0.177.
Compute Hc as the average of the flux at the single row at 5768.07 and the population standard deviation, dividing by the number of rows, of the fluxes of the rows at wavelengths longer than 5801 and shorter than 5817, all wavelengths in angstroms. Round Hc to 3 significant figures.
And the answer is 13.5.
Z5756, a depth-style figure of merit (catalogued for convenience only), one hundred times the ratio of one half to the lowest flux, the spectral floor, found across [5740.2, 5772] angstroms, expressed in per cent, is 1.94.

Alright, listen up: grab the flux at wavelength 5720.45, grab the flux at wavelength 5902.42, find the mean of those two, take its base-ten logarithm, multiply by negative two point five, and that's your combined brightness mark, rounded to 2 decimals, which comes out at -3.48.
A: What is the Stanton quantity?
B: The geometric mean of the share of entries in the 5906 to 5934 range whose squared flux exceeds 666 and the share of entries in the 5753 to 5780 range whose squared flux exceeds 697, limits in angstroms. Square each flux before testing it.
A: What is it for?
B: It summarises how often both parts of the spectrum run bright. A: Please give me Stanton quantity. 0.37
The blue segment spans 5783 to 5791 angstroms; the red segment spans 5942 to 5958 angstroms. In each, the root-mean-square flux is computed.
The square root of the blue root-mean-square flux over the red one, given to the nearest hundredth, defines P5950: 1.01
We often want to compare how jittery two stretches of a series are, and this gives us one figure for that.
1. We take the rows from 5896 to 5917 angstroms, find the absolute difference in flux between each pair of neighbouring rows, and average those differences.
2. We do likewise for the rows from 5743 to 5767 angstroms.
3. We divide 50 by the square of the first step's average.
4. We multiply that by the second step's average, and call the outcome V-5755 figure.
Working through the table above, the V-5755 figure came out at 17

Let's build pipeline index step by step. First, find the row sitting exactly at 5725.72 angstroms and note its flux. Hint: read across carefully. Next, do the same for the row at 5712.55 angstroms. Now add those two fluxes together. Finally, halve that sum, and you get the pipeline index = 26.0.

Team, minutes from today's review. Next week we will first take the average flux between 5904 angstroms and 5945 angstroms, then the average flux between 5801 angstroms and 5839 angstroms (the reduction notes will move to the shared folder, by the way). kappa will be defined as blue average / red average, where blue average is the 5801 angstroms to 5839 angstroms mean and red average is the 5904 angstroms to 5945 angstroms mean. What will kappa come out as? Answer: 1.06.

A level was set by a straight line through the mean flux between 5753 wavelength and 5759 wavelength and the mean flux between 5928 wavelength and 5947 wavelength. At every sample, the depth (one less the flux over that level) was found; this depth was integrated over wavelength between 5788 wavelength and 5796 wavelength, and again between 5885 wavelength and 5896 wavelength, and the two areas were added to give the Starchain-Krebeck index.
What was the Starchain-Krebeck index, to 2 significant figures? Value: 1.7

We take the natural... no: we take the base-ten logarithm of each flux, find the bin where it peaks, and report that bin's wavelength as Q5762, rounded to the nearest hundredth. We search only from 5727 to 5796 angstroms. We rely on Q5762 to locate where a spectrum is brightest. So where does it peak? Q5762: 5749.50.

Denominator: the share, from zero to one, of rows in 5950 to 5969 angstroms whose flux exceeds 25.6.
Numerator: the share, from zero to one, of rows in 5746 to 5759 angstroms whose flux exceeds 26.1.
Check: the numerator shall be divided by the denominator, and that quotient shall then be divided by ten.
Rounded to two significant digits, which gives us 0.14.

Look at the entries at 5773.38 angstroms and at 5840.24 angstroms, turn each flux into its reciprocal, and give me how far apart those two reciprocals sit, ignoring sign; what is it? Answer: 0.0011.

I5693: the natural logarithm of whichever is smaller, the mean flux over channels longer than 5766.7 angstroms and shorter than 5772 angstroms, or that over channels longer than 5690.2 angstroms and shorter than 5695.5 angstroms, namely 3.26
